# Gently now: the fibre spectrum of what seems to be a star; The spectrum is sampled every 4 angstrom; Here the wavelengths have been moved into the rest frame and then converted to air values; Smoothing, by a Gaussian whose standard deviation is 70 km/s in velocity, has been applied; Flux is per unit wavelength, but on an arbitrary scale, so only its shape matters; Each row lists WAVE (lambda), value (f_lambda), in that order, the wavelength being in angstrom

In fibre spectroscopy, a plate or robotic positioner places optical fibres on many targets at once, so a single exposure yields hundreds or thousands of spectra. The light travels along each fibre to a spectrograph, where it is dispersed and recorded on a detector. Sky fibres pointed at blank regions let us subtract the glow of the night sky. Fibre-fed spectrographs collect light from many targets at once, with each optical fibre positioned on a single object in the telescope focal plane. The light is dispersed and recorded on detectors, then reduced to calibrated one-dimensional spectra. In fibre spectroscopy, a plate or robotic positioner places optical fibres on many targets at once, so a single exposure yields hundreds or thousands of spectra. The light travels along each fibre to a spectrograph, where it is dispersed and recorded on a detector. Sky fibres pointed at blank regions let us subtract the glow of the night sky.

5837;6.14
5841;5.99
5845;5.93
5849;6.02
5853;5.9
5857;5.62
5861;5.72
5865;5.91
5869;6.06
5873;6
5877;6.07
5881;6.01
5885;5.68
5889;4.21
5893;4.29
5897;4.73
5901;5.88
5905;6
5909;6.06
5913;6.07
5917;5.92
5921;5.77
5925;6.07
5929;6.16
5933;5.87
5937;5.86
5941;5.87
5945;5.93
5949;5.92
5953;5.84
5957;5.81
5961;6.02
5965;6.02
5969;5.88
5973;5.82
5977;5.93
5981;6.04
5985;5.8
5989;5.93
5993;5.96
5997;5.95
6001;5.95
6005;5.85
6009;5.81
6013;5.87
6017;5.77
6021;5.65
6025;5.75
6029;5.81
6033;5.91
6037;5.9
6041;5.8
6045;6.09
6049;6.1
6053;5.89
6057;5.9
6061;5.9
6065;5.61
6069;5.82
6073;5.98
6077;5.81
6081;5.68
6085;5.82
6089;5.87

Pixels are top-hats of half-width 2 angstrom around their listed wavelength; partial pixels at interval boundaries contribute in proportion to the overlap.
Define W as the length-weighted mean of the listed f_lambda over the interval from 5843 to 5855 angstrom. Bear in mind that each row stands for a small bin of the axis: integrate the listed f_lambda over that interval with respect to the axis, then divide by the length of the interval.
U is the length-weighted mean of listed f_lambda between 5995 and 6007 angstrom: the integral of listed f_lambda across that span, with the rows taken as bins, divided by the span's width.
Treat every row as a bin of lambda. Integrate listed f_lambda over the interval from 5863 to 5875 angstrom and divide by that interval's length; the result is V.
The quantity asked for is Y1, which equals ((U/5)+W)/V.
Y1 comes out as 1.19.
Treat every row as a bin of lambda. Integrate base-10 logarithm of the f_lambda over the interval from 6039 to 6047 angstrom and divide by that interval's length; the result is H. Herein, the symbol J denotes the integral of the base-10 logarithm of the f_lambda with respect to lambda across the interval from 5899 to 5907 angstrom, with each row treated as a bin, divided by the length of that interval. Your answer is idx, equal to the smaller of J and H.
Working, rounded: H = 0.774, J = 0.774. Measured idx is 0.774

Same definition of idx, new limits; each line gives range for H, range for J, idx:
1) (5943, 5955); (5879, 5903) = 0.706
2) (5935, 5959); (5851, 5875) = 0.768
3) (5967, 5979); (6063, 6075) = 0.764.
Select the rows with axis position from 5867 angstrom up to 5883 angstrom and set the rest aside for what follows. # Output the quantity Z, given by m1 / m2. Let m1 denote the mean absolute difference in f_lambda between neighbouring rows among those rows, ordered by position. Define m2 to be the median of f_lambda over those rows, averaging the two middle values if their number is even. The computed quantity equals 0.010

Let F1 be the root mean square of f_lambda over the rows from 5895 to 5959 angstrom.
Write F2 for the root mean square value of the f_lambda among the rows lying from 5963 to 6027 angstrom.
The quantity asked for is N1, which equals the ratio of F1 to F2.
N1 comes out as 1.00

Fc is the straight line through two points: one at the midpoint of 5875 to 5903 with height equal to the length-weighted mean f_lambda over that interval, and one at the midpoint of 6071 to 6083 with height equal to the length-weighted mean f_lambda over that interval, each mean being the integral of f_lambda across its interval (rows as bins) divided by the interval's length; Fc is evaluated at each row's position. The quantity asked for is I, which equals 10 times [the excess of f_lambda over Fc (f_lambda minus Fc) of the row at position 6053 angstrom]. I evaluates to 1.4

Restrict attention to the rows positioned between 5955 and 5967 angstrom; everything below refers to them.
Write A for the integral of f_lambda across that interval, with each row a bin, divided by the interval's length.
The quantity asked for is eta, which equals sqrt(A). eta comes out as 2.44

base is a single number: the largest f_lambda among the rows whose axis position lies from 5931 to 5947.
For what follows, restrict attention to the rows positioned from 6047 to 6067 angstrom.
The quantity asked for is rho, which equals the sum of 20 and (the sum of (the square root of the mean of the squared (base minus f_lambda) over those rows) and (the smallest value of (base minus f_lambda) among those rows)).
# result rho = 20.0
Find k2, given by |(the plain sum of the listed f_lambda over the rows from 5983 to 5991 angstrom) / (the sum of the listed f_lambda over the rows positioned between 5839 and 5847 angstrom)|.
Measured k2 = 0.98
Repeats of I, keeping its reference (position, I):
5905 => 6.9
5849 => 8.7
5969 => 3.8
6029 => 1.3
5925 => 7.0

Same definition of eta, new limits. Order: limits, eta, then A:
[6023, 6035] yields 2.41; 5.82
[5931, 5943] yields 2.42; 5.87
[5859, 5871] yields 2.43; 5.90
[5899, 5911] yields 2.45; 5.98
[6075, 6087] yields 2.40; 5.77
